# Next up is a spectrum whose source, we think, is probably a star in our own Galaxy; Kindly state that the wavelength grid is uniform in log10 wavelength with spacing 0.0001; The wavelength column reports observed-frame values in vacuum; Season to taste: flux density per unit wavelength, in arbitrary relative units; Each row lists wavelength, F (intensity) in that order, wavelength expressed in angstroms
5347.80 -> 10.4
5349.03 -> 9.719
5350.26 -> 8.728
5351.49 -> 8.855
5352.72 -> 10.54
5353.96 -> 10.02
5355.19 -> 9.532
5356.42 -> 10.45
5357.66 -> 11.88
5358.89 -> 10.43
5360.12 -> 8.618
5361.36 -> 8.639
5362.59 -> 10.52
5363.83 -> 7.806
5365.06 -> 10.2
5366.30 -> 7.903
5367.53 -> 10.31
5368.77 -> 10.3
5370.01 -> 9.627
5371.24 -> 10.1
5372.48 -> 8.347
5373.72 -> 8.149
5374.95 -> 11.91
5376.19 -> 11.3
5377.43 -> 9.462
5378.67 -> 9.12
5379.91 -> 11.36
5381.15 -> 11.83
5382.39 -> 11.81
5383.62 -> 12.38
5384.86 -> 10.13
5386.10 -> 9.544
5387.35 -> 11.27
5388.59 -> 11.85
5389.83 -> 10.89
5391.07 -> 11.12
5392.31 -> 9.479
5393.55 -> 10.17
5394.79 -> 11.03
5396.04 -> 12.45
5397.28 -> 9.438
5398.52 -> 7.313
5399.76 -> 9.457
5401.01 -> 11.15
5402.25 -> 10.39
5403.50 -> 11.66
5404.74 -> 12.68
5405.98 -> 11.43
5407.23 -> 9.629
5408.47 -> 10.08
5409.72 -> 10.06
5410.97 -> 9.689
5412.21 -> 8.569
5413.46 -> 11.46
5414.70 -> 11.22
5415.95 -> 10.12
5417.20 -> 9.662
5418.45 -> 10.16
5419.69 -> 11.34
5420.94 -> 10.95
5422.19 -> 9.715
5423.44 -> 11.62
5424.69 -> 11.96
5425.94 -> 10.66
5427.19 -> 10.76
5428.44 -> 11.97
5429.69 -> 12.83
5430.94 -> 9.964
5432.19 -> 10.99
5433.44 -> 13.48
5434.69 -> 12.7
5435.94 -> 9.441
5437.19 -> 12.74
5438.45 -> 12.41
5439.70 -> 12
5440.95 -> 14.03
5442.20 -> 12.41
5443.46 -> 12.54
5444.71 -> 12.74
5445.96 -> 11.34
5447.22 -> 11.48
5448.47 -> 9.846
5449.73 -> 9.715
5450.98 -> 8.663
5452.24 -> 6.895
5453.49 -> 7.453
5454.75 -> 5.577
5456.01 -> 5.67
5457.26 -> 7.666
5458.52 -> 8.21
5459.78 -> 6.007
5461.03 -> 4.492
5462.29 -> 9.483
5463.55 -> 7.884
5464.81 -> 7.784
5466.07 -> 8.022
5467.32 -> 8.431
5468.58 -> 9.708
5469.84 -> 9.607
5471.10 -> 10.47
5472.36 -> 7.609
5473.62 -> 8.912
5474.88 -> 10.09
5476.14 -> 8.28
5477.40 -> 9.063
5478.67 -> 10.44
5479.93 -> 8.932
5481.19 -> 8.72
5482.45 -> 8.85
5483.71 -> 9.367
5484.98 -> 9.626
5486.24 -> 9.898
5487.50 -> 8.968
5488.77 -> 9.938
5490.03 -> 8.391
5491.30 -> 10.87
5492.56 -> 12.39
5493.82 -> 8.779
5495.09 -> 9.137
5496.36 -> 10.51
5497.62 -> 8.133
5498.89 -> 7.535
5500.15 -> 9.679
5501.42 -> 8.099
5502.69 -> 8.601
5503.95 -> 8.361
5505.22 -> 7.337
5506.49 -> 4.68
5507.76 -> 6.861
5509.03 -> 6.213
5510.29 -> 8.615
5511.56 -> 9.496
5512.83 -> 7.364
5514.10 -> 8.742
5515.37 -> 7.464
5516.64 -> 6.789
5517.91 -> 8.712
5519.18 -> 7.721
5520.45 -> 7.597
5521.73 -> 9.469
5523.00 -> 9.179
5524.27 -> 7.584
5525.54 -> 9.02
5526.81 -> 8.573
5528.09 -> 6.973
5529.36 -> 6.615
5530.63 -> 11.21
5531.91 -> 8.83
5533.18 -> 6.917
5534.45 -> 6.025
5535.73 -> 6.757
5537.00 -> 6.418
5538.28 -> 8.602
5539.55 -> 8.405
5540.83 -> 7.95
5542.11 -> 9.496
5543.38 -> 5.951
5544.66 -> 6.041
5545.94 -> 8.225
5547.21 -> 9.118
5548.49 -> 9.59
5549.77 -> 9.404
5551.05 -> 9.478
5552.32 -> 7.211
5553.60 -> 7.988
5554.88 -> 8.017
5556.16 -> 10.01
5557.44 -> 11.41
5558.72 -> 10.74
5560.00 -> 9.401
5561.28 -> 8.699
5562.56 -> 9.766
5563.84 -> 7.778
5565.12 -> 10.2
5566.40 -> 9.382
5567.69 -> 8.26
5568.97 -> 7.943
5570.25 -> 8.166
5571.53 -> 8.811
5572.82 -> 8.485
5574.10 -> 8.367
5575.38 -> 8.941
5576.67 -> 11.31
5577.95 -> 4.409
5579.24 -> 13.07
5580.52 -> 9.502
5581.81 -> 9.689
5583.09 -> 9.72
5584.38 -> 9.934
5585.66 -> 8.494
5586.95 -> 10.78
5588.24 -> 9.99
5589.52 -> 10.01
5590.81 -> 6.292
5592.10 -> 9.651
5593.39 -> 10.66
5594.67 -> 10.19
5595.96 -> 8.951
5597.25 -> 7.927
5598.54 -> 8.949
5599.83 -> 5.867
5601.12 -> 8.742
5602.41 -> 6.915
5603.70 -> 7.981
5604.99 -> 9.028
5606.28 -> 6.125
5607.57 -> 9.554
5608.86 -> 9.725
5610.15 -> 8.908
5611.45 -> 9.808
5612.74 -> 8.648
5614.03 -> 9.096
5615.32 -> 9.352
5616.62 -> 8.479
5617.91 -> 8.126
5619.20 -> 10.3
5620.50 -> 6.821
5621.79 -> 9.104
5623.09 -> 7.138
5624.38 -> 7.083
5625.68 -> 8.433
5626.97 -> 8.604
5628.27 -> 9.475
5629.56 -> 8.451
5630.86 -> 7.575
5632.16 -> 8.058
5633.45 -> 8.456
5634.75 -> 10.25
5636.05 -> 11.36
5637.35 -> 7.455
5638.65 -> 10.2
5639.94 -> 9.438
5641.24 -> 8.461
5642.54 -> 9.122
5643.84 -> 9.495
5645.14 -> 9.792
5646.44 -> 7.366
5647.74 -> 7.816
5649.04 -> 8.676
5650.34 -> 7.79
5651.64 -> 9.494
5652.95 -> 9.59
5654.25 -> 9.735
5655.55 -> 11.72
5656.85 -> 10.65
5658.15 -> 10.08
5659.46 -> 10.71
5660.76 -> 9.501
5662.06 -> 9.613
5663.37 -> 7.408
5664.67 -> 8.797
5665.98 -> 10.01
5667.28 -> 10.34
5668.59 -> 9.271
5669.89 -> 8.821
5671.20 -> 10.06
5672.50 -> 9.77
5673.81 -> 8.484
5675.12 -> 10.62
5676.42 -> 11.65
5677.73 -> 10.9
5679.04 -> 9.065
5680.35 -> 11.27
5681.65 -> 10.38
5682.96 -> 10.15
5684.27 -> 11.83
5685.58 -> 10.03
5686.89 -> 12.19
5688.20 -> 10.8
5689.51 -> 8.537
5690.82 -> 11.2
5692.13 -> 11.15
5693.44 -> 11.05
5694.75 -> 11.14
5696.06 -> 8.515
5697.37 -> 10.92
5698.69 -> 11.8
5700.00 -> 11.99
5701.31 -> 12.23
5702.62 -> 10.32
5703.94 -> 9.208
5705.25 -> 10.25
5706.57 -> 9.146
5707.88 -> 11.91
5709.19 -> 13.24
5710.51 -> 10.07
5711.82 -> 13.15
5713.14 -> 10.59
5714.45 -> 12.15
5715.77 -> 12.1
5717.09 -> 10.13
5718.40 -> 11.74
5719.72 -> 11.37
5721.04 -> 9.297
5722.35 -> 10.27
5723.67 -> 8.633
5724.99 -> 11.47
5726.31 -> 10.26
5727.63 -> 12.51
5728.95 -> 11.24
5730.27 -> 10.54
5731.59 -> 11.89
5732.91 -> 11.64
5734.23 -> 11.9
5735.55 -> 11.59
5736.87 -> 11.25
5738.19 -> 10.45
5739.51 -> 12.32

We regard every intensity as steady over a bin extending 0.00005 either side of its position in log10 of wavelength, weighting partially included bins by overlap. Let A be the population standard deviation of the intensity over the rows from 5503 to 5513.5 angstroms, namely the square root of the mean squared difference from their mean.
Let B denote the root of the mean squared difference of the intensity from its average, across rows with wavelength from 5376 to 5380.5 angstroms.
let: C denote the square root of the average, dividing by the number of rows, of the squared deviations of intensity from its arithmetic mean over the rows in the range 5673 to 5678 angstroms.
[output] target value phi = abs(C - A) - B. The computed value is -0.79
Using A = 1.4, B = 1.03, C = 1.18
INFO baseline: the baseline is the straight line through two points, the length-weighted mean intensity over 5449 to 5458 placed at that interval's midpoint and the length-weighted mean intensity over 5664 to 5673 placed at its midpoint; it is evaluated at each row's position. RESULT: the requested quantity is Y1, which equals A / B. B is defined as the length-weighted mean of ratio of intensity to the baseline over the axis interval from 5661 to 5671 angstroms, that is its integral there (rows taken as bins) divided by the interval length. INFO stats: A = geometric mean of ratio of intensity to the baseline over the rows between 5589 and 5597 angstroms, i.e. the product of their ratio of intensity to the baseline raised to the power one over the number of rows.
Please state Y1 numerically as 1.08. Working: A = 1.04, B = 0.97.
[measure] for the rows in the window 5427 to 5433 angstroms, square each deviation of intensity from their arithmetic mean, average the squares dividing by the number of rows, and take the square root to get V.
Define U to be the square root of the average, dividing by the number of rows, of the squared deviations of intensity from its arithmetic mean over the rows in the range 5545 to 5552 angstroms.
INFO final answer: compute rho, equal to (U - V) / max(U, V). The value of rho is -0.50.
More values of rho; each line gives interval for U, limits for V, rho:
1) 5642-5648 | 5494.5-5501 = -0.10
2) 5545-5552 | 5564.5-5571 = -0.43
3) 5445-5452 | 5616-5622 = -0.07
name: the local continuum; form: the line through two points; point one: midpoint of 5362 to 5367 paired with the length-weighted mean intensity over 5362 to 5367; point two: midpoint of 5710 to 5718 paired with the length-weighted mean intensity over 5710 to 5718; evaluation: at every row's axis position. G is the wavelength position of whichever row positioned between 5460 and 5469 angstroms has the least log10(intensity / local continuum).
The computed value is 5461.03 angstroms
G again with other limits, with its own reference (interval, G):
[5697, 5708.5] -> 5706.57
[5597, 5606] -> 5599.83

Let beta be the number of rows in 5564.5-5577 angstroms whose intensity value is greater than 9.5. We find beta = 2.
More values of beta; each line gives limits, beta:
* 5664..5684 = 10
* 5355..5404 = 28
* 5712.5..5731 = 12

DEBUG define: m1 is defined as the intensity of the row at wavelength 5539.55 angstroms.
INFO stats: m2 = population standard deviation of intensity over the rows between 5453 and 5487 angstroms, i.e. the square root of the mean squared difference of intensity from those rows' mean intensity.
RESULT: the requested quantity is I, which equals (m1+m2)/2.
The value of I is 5.0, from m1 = 8.405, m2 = 1.50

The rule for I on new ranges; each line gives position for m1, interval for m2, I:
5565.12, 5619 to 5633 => 5.6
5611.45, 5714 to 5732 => 5.5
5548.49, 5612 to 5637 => 5.4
